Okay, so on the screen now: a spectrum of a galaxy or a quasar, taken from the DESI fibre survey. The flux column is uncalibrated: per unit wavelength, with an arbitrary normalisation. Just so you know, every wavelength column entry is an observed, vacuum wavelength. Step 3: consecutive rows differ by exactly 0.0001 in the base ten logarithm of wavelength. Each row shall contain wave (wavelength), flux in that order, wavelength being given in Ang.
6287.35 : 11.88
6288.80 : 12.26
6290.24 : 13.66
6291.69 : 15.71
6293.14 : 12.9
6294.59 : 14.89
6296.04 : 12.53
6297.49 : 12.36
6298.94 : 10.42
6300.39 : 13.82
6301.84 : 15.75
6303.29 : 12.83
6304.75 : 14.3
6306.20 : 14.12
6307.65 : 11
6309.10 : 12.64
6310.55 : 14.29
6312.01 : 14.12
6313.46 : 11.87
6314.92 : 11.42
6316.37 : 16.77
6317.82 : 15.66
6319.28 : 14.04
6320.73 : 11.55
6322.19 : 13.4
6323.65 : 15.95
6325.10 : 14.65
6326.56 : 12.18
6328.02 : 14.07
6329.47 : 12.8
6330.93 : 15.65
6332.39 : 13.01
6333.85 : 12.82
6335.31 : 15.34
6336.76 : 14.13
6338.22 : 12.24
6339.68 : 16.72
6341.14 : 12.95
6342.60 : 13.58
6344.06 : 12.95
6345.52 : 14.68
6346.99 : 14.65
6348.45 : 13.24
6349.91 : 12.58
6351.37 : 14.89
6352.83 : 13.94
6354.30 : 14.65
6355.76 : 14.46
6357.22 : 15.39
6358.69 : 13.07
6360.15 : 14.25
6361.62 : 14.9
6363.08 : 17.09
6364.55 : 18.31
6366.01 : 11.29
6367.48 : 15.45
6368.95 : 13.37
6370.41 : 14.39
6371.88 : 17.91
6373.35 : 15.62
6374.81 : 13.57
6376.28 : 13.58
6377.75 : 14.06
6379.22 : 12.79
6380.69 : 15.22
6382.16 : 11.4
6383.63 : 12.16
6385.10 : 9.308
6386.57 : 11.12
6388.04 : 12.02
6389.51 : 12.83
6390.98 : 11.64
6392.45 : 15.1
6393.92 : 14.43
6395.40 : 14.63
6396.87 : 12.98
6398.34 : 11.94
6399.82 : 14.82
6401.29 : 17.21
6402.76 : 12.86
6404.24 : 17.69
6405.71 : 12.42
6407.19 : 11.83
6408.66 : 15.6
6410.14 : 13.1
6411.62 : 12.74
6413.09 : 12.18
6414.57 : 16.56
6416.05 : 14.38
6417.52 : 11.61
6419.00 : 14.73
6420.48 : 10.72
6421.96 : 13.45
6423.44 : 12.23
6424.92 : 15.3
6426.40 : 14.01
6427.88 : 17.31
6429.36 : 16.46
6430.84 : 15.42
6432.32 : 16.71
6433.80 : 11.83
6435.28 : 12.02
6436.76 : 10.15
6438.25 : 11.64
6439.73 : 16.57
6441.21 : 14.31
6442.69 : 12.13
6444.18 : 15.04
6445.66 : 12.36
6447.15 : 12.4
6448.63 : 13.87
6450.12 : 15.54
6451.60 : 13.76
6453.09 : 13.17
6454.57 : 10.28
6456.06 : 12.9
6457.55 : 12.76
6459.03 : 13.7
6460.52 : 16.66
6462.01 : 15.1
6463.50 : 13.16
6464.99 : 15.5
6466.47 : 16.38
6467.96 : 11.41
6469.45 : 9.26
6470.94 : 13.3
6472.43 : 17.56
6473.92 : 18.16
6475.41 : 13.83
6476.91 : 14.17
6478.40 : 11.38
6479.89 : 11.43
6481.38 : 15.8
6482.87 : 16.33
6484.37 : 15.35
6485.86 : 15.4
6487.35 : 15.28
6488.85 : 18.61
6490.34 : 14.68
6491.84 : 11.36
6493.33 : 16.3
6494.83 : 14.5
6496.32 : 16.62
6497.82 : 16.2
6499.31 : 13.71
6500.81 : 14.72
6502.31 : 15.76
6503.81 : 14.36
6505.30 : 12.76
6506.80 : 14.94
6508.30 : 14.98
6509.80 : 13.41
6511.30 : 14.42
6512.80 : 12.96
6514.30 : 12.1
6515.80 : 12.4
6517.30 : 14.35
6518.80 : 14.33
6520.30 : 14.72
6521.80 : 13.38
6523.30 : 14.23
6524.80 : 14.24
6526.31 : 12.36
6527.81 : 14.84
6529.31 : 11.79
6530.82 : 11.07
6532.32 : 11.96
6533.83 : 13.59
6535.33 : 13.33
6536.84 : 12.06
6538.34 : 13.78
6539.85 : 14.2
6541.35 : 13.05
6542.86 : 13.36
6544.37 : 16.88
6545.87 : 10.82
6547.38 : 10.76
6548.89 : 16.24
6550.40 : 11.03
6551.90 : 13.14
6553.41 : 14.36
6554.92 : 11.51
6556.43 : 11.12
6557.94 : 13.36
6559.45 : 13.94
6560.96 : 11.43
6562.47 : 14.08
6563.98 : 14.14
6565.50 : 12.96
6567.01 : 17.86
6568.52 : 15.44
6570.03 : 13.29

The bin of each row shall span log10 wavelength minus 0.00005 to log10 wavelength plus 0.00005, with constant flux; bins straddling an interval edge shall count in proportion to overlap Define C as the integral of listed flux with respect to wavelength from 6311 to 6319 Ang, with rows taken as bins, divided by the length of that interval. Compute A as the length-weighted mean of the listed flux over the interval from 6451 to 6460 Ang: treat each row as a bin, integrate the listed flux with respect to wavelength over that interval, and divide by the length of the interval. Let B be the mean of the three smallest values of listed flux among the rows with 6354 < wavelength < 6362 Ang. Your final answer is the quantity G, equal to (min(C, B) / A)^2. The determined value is 1.18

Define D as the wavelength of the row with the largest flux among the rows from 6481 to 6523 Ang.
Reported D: 6488.85 Ang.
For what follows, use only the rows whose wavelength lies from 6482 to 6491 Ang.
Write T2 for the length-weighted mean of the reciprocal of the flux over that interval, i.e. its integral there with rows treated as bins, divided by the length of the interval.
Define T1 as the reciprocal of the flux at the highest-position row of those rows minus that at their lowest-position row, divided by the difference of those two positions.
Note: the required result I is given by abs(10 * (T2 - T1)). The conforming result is 0.62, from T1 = 0.0009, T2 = 0.0631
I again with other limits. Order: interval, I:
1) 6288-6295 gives 0.76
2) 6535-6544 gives 0.75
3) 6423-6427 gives 0.76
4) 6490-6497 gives 0.71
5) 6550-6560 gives 0.82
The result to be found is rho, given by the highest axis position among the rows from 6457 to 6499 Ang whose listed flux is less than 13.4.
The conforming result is 6491.84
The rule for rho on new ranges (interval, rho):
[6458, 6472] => 6470.94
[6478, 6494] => 6491.84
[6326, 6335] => 6333.85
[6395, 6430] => 6423.44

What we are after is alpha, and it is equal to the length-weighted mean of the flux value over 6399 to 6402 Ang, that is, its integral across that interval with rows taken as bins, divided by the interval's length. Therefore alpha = 15.9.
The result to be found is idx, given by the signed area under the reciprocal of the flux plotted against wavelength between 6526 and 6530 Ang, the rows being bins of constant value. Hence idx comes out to 0.31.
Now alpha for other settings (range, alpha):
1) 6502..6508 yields 14.4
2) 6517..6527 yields 13.9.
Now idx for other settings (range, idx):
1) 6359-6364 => 0.33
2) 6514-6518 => 0.31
